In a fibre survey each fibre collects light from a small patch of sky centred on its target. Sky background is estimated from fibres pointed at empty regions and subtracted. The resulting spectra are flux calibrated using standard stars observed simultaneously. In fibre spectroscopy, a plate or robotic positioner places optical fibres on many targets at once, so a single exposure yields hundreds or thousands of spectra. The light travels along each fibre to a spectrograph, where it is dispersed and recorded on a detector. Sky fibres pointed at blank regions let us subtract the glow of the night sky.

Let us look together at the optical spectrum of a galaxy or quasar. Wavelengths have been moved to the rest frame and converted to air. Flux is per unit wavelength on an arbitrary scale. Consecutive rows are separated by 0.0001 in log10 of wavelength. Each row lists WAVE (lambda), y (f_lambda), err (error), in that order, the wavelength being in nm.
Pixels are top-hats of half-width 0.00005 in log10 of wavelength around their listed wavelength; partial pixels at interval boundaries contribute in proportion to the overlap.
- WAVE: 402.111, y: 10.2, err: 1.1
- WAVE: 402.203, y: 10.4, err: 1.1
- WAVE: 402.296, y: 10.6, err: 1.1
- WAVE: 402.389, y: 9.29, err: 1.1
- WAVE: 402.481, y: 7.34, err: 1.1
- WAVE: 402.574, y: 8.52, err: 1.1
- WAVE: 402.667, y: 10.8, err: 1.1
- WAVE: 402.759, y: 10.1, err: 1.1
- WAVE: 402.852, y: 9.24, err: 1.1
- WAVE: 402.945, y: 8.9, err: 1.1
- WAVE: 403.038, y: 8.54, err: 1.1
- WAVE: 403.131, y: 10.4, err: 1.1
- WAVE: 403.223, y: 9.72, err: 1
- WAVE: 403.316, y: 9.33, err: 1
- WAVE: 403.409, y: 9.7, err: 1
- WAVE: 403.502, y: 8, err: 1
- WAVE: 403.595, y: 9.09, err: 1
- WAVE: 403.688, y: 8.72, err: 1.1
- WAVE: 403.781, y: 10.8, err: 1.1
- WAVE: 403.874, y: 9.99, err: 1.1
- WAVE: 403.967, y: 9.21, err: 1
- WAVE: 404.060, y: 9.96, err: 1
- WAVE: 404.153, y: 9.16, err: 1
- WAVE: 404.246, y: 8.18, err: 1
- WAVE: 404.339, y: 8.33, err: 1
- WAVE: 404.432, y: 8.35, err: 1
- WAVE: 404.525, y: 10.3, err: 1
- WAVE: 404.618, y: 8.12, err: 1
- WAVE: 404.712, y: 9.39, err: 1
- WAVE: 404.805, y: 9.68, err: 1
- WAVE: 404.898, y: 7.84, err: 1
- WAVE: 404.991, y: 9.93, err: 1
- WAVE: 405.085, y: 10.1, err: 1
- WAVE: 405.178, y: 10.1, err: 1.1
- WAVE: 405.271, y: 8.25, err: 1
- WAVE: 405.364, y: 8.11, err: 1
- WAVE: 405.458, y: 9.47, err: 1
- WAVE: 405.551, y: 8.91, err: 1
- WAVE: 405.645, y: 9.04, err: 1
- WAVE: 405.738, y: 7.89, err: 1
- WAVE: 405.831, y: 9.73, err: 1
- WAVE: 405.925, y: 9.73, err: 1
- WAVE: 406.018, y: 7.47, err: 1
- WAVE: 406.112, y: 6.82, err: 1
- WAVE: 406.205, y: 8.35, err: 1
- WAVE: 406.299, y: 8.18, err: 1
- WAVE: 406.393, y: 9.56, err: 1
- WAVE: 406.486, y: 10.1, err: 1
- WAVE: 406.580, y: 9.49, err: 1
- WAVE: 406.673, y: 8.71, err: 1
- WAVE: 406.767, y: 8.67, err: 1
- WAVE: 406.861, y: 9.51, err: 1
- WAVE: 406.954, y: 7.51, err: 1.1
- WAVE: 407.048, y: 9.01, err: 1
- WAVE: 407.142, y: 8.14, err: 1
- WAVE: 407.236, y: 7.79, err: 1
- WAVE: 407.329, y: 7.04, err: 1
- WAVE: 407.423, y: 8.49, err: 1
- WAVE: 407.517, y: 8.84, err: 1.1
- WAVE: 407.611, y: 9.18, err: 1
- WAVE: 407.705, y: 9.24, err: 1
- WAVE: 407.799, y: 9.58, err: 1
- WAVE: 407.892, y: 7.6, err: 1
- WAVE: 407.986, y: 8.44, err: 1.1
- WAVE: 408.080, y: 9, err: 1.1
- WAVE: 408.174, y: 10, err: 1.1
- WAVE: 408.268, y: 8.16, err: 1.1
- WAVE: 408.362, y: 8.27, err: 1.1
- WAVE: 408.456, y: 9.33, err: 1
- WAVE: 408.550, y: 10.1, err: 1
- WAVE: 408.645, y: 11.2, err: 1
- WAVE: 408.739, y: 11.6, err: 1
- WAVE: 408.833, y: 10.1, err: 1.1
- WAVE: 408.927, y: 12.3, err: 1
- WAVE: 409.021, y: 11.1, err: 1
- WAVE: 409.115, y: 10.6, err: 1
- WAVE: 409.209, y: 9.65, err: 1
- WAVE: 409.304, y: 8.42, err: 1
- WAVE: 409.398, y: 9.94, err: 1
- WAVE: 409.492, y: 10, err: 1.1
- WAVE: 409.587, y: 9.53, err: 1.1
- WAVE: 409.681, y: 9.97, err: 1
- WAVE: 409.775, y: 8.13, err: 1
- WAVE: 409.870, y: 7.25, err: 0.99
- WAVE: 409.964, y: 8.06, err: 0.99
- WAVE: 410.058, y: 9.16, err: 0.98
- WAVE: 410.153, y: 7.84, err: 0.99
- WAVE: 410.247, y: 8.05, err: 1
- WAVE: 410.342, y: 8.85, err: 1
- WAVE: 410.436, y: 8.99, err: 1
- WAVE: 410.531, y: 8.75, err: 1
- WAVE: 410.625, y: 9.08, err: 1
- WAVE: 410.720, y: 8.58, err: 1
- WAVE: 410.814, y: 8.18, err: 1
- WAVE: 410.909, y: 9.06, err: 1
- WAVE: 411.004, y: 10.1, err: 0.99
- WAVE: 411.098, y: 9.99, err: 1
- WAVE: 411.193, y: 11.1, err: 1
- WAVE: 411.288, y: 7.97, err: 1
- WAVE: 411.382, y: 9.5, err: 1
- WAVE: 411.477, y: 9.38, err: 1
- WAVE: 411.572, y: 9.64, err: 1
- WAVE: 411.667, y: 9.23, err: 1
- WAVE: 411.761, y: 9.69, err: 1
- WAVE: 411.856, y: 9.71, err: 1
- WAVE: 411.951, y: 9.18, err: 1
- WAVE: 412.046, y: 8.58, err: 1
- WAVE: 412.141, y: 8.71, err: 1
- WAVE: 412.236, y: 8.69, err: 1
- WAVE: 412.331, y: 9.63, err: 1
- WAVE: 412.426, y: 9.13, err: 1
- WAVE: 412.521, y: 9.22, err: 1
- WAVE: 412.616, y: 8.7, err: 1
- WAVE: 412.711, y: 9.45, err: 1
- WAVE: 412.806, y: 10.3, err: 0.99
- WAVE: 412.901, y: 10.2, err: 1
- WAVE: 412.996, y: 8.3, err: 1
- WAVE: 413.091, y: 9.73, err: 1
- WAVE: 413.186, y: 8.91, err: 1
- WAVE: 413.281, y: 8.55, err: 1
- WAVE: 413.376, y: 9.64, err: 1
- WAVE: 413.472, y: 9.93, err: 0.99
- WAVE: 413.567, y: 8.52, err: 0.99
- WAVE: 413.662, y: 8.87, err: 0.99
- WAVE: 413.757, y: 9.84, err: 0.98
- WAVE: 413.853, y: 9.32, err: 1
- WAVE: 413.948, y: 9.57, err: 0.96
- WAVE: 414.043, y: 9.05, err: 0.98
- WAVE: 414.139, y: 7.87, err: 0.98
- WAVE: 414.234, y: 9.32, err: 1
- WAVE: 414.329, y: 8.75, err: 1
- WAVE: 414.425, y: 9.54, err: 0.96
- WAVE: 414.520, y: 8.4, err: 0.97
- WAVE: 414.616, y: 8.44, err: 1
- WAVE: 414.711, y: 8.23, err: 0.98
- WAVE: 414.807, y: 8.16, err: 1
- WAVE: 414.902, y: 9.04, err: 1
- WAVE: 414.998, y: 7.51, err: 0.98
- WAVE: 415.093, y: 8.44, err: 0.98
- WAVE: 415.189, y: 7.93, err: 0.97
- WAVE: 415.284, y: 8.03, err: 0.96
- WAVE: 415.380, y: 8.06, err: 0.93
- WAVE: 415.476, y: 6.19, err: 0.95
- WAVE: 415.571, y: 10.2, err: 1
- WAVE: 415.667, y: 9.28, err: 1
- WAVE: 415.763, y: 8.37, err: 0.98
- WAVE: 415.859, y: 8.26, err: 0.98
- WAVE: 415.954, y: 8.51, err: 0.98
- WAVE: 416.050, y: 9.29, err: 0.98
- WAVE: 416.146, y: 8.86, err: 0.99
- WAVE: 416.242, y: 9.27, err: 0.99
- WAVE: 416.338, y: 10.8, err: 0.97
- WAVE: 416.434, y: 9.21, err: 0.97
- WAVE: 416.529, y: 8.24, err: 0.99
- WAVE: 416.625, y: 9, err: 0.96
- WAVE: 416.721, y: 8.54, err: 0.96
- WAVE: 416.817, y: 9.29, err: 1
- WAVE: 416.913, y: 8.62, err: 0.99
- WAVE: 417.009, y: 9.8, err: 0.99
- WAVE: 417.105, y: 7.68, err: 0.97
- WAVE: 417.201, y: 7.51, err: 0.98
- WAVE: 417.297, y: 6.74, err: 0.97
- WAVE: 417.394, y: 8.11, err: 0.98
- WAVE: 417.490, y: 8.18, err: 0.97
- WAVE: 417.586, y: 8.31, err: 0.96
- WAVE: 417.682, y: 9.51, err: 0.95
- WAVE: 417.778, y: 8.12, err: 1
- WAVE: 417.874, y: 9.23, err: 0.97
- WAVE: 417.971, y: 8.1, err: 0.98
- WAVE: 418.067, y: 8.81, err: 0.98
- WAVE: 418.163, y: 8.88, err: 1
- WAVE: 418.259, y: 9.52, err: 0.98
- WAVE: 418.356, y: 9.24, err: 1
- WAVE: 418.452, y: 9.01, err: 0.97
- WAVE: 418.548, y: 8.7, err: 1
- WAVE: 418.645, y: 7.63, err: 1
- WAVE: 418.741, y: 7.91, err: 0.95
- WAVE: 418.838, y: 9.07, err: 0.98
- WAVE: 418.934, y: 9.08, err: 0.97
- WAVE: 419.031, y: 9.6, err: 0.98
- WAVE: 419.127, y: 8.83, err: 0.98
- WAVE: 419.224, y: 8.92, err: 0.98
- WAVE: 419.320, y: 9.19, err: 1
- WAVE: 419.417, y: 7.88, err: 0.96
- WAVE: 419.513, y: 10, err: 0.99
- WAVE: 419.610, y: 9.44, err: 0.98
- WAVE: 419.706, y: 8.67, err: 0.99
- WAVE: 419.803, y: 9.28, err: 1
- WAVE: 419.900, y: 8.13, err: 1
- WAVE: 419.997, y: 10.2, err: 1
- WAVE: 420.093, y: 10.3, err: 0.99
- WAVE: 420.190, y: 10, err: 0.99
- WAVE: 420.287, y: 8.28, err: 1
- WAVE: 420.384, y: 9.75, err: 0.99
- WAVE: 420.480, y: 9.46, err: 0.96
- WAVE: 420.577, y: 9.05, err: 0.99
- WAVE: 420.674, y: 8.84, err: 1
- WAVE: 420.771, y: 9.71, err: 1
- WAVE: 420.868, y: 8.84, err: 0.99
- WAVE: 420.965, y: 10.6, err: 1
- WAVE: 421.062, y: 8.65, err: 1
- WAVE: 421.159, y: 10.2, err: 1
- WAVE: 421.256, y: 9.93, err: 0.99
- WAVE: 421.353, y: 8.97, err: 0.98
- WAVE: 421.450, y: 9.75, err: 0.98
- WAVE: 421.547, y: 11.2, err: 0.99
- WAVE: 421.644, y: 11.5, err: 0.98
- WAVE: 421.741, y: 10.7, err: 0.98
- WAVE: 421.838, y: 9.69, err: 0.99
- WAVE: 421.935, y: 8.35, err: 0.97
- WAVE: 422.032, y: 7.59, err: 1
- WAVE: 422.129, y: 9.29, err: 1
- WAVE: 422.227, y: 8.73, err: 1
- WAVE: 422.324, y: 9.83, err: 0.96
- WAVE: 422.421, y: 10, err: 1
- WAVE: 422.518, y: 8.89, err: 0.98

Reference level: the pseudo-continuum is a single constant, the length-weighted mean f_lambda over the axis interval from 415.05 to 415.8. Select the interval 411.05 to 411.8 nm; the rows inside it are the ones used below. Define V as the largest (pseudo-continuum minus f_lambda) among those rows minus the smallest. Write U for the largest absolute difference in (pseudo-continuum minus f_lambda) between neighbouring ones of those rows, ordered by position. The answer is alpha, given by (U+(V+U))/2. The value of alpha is 4.7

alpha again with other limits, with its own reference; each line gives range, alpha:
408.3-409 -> 4.2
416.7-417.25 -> 3.3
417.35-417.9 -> 2.1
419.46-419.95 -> 2.1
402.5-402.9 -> 3.4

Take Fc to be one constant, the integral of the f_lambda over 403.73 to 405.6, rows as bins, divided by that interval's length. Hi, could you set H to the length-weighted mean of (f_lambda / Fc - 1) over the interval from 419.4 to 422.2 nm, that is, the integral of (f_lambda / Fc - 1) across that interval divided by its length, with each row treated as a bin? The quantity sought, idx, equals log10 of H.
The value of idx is -1.54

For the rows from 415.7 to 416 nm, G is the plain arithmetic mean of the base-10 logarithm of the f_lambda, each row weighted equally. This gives 0.923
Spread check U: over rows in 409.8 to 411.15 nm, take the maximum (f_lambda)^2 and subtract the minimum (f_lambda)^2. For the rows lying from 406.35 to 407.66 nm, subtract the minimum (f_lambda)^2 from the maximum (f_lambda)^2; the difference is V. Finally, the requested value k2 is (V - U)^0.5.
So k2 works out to 1.7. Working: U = 49.4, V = 52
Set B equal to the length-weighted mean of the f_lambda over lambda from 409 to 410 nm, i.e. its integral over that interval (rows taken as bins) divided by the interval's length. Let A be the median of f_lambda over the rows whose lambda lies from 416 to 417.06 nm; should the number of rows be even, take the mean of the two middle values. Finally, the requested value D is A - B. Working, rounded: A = 9.21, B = 9.3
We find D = -0.09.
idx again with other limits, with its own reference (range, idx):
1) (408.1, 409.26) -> -0.98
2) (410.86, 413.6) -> -1.84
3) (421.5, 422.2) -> -1.25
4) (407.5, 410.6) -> -1.94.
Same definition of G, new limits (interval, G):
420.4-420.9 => 0.963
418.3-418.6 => 0.953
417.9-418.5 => 0.950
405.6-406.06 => 0.941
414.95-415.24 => 0.900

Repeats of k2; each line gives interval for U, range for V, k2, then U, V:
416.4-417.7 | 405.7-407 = 2.2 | 50.6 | 55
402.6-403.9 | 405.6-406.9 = 1.7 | 52.6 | 55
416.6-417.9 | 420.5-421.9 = 2.6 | 50.6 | 57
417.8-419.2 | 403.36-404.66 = 4.3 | 33.9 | 53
